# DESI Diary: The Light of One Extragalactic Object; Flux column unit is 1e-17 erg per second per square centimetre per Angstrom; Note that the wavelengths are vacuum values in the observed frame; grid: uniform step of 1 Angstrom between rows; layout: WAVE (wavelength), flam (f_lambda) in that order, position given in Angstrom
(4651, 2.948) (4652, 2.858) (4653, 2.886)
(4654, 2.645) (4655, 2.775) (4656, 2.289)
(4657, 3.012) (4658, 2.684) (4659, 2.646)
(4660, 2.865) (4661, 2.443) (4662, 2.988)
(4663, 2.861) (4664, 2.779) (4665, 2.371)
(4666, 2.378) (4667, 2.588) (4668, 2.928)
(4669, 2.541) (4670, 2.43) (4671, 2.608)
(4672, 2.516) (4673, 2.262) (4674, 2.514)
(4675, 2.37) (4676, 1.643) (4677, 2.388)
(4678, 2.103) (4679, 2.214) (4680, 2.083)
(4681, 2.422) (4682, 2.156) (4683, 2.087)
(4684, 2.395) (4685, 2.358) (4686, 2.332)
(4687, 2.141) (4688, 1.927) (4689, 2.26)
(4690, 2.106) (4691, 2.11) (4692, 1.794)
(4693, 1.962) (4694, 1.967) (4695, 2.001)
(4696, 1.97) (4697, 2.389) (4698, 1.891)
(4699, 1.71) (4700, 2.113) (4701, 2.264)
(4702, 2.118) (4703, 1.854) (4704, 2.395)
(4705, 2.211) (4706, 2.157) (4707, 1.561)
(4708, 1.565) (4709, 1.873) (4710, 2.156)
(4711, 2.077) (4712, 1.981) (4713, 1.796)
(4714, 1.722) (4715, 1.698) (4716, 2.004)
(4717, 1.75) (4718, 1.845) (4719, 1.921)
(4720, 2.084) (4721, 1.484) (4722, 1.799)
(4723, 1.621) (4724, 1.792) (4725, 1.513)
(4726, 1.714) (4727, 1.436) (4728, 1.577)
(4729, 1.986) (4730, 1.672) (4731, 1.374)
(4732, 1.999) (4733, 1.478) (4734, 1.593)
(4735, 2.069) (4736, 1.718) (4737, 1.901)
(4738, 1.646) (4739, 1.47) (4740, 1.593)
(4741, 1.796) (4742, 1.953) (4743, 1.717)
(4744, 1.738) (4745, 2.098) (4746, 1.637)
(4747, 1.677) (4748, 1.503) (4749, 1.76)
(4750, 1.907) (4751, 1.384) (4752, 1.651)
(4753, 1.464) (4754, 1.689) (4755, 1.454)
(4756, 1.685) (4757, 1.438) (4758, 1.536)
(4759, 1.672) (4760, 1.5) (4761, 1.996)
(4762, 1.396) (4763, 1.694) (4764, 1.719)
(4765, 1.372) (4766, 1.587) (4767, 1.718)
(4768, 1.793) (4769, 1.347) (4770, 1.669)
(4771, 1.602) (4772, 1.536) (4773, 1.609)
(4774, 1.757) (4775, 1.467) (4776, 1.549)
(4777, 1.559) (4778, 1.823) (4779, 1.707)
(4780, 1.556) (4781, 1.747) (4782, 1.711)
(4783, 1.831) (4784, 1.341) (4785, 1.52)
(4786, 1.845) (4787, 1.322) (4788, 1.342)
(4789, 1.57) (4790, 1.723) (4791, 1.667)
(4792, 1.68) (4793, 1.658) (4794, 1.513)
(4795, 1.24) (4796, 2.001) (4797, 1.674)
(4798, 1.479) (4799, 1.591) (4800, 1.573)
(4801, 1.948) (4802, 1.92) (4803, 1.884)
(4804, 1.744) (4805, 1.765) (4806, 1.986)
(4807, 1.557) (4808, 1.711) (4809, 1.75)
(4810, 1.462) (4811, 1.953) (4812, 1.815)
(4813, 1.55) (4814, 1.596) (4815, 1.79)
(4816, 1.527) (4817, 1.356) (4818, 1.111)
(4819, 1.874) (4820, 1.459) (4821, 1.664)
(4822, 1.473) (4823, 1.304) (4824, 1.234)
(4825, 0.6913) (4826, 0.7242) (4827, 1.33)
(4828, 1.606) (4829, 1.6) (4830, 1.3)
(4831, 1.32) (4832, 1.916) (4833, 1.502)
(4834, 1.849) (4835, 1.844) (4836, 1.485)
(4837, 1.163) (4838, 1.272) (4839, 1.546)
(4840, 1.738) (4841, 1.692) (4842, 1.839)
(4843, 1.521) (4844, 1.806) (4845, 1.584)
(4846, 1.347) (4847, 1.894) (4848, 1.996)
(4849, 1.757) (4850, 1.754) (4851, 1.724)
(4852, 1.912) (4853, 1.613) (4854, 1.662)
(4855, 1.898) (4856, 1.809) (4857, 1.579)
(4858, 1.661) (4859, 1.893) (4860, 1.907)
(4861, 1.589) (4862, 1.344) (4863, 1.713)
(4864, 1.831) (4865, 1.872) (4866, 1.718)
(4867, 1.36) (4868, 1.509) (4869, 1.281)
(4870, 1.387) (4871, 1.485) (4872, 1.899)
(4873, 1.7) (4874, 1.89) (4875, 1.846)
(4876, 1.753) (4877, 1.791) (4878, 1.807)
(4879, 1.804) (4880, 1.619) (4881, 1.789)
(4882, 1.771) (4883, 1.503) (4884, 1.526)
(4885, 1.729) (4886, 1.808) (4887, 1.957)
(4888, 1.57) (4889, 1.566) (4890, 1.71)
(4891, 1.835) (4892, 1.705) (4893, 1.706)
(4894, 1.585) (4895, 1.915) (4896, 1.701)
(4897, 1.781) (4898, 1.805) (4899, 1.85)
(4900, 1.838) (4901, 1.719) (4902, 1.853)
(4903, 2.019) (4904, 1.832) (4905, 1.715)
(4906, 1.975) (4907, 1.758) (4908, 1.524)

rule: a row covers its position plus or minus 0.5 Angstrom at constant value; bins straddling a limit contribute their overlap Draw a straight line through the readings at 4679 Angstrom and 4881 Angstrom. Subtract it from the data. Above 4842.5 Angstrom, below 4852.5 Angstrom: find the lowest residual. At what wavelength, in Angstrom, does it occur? 4846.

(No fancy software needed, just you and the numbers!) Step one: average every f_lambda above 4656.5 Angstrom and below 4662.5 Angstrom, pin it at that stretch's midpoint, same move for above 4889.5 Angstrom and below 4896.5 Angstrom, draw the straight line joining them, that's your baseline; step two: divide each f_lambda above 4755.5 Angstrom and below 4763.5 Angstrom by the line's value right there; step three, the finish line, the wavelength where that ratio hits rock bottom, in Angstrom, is 4762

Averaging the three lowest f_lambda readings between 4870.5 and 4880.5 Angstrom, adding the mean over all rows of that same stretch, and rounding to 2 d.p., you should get 3.36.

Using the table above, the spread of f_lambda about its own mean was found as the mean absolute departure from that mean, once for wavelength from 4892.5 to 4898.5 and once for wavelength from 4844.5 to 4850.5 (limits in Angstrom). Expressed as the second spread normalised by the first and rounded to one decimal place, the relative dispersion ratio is 2.0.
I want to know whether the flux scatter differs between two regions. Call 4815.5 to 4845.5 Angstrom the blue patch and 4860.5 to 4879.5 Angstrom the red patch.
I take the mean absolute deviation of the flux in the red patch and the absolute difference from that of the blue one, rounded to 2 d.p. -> 0.05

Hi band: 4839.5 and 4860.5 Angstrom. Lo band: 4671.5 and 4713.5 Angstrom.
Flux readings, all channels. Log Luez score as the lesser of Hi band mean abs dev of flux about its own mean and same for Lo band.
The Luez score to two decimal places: 0.12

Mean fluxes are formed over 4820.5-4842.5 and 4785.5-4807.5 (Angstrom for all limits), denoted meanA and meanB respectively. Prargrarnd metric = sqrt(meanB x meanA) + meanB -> 3.2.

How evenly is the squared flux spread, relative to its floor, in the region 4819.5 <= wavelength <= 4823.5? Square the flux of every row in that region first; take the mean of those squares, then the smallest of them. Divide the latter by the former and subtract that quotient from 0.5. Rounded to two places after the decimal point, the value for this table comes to -0.28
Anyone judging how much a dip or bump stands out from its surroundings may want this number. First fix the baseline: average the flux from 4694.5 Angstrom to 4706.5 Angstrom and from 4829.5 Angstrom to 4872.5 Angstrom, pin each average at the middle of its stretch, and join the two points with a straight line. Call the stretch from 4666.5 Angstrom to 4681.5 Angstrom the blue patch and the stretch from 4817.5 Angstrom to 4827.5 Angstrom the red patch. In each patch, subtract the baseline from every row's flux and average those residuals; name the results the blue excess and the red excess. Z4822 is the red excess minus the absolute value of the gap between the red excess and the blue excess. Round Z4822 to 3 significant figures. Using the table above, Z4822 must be -1.09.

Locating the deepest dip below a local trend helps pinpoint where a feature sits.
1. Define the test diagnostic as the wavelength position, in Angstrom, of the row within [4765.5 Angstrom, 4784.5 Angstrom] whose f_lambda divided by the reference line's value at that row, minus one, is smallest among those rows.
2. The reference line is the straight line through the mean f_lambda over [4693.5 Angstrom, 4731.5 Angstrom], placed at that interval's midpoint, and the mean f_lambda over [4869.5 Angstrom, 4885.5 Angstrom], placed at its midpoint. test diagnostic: 4769 Angstrom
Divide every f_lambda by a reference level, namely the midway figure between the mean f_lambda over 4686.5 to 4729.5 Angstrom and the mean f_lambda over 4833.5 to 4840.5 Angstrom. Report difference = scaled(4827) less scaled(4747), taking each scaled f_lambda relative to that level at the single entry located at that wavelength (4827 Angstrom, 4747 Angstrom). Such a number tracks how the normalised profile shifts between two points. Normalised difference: -0.20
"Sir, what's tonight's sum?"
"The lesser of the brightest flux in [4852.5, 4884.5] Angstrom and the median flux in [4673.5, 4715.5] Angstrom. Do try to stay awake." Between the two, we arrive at 1.91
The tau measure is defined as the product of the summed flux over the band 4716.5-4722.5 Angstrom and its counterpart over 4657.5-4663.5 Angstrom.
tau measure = 179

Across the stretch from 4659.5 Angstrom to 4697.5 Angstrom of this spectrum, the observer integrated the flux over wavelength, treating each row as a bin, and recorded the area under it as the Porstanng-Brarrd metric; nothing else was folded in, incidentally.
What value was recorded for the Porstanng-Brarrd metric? 88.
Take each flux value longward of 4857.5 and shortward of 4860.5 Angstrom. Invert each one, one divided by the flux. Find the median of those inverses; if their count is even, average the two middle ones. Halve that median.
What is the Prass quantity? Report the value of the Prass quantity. 0.26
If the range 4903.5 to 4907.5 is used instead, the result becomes 0.28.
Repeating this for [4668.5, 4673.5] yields 0.20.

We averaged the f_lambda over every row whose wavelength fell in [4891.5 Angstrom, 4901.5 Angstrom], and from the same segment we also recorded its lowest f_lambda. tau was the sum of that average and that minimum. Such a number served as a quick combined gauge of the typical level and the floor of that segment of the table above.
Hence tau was 3.3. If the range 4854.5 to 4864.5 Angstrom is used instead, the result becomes 3.1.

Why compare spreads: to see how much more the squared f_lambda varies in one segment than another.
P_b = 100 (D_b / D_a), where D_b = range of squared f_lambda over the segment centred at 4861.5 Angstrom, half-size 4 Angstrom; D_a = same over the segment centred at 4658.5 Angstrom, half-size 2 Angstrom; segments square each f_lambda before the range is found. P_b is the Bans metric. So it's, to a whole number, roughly 88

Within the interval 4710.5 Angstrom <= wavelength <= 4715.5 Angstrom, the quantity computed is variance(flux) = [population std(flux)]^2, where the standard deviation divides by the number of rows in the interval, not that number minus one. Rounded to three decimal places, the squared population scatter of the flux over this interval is 0.022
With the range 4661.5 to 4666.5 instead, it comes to 0.065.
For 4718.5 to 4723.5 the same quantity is 0.045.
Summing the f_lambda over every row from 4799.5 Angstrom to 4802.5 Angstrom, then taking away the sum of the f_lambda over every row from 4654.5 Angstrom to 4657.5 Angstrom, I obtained -2.6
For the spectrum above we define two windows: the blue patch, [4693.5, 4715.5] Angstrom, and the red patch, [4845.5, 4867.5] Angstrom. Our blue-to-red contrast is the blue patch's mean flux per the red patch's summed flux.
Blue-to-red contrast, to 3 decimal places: 0.052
